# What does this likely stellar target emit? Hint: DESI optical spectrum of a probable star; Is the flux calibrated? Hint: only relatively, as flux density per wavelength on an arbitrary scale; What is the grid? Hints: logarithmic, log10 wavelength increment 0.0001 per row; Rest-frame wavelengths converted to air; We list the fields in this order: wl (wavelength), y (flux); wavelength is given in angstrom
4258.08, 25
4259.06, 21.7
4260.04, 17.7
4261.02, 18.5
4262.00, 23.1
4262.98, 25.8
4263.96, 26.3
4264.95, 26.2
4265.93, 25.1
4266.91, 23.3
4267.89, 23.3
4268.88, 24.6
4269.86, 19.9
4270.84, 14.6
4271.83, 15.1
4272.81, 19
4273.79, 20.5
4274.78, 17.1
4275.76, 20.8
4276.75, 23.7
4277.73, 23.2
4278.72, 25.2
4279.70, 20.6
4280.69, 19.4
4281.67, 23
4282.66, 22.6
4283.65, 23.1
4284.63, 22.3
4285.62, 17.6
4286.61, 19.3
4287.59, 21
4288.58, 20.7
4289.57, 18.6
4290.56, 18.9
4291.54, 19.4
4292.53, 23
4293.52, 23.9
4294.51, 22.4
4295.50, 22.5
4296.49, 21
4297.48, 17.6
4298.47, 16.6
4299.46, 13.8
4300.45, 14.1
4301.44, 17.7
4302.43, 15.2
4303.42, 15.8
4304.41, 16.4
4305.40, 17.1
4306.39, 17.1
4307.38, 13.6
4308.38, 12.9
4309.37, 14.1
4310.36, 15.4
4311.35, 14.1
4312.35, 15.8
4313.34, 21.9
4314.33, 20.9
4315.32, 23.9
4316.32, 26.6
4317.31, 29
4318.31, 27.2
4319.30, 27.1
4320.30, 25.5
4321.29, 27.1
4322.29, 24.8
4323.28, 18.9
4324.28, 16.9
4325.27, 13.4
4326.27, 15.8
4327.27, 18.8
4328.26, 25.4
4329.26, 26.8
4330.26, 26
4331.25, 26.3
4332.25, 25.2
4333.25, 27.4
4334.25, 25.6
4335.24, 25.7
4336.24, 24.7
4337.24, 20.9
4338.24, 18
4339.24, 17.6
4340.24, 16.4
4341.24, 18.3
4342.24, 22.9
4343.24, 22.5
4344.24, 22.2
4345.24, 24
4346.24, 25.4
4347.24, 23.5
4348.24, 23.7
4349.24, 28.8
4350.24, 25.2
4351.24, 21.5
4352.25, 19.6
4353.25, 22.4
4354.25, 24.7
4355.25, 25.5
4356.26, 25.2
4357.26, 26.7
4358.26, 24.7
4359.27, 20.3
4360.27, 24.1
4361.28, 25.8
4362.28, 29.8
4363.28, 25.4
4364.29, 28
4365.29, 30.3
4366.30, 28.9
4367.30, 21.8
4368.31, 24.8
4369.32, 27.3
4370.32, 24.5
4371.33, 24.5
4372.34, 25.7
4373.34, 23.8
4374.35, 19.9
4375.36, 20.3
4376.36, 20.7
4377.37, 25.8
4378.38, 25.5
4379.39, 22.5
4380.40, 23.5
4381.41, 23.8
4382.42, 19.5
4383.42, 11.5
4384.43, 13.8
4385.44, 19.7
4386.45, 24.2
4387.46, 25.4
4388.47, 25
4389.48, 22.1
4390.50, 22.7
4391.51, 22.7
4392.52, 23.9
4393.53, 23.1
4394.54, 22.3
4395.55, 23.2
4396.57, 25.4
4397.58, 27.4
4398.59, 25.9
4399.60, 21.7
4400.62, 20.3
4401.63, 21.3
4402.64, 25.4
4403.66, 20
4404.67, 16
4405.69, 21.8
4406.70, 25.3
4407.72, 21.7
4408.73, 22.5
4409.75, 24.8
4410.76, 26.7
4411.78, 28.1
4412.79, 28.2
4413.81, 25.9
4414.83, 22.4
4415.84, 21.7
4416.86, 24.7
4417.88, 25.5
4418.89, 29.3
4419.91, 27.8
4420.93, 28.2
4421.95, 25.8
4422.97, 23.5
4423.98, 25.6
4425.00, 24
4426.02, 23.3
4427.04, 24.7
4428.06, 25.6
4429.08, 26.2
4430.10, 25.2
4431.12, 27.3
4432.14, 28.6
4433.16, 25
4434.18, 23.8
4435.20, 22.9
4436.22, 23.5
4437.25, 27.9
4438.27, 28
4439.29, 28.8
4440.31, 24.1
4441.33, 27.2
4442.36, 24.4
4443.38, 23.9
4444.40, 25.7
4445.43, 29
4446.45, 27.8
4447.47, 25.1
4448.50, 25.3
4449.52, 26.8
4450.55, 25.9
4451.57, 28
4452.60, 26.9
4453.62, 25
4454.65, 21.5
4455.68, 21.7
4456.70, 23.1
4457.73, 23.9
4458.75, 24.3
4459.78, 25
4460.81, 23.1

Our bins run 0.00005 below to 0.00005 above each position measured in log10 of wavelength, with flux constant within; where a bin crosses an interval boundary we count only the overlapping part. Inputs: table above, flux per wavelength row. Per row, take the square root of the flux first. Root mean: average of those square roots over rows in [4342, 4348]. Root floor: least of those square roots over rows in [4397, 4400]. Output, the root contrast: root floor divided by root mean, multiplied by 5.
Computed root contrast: 4.81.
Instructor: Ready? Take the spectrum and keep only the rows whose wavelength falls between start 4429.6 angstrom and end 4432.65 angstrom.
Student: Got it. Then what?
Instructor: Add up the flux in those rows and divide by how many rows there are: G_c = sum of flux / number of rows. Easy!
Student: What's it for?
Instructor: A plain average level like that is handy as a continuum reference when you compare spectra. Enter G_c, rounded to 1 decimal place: 27.0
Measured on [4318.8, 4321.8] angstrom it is 26.6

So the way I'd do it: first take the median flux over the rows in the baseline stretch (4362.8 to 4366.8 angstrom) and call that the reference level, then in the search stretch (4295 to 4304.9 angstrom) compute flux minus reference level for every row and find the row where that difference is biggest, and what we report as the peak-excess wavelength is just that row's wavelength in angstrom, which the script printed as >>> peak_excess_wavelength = 4295.50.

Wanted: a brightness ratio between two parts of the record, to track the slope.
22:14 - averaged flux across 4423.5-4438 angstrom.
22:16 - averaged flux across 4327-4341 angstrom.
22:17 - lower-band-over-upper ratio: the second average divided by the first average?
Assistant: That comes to 0.92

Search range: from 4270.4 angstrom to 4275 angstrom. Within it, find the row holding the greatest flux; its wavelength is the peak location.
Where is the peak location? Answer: 4273.79 angstrom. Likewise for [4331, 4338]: 4333.25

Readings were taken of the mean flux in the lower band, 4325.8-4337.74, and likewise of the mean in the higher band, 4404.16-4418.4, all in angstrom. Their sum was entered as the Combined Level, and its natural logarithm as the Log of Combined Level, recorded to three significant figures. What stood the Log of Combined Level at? 3.87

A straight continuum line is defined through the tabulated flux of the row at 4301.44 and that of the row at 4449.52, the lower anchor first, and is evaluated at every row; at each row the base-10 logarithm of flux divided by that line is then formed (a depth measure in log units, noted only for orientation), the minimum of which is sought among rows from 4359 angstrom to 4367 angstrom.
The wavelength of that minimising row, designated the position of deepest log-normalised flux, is 4359.27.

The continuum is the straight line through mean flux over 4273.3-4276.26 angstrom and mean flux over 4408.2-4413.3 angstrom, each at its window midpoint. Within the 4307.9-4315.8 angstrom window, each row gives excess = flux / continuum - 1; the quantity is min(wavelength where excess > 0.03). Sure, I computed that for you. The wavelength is 4315.32 angstrom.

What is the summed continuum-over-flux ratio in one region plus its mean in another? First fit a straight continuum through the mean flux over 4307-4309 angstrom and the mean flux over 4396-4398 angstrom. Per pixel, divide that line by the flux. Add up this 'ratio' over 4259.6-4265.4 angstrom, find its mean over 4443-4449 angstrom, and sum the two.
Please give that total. 3.0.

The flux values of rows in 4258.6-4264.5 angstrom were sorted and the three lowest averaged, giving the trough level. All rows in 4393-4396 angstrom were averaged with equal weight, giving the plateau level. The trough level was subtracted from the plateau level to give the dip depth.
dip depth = 3.6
